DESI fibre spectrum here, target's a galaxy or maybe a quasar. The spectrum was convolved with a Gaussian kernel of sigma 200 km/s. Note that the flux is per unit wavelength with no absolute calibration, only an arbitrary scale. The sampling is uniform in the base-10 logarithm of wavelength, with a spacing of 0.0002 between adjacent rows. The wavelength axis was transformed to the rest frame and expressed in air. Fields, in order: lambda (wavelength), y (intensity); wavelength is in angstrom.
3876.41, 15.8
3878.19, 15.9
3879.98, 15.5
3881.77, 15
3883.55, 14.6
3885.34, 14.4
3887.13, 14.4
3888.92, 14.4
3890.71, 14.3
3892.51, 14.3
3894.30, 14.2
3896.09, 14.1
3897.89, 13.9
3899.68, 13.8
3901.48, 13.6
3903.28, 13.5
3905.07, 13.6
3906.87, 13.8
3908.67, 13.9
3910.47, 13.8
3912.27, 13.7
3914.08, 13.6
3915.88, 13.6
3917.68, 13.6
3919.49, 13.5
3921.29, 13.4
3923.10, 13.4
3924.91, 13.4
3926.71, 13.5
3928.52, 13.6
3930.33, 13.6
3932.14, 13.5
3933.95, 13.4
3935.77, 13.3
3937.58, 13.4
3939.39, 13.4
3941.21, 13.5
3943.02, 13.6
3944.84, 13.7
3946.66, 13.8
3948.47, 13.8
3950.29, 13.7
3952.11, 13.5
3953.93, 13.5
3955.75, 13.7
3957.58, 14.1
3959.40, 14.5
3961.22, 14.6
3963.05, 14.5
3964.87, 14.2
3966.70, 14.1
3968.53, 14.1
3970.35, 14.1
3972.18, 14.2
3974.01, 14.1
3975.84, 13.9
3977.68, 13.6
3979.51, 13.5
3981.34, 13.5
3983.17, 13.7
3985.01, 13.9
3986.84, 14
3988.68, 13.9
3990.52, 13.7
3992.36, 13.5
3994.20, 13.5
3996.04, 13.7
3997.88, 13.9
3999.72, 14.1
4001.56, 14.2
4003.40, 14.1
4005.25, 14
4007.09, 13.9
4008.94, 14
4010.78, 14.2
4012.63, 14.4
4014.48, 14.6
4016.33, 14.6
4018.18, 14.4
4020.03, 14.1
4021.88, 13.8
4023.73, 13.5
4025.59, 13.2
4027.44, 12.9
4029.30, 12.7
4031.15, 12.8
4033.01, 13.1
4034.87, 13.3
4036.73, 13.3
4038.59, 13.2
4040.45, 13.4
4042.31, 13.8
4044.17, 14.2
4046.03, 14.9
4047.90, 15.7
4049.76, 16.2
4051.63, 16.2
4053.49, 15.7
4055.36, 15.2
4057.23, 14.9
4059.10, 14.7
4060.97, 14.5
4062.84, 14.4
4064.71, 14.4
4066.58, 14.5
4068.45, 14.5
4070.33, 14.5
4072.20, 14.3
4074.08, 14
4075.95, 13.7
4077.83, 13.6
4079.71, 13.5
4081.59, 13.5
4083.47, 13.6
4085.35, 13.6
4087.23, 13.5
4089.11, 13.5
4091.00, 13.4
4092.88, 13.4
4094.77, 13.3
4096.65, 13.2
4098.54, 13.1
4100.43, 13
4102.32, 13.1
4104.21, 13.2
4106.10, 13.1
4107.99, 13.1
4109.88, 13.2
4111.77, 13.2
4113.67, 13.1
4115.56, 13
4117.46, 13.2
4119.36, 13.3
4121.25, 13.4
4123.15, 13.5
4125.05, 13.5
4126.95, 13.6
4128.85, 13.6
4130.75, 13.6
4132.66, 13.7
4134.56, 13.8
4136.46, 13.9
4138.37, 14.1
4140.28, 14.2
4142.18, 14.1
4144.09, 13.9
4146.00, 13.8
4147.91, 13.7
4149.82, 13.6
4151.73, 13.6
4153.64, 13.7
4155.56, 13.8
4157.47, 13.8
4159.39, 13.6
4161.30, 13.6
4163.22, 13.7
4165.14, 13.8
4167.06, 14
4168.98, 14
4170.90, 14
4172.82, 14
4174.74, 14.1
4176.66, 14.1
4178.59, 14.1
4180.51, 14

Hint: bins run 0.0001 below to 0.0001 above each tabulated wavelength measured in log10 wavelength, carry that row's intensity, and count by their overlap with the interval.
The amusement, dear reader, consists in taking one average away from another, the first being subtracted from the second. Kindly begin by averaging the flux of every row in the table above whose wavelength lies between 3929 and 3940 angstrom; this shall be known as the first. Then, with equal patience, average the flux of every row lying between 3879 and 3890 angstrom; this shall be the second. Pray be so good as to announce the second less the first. 1.3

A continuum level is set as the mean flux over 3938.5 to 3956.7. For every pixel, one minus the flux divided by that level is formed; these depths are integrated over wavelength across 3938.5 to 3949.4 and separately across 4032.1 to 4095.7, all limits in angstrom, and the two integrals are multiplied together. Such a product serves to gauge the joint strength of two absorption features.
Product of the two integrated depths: 0.0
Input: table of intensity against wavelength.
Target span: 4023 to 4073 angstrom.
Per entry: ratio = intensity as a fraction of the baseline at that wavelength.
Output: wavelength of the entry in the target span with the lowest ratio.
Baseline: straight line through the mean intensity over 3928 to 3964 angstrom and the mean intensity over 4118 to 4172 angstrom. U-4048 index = 4029.30 angstrom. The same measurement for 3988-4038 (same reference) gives 4029.30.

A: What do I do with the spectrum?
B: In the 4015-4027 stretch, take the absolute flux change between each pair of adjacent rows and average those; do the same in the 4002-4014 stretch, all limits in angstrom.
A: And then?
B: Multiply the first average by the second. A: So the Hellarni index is 0.039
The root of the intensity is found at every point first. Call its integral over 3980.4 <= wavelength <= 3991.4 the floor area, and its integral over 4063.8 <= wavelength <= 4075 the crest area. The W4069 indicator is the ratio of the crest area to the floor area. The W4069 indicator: 1.04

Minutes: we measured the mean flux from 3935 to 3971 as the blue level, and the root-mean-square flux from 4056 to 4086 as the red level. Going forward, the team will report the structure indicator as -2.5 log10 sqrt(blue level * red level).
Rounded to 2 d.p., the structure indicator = -2.87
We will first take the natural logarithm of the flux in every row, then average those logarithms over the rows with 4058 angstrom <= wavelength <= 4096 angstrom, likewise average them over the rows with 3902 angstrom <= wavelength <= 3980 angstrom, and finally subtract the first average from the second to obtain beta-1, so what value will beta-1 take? -0.013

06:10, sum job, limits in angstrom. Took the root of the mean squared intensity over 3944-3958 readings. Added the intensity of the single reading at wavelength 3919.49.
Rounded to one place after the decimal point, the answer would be 27.2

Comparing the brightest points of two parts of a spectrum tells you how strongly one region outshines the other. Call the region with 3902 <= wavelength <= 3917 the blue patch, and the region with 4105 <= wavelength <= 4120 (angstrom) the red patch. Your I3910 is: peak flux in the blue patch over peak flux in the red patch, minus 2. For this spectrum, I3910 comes -0.95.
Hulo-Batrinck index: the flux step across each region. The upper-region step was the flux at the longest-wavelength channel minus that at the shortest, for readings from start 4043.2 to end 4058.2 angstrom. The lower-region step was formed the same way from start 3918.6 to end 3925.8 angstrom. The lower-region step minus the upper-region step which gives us -0.80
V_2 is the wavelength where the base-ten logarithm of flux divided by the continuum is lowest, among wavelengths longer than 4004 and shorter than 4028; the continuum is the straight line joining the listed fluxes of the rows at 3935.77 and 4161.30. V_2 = 4027.44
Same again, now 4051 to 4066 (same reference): 4064.71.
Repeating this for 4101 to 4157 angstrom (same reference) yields 4115.56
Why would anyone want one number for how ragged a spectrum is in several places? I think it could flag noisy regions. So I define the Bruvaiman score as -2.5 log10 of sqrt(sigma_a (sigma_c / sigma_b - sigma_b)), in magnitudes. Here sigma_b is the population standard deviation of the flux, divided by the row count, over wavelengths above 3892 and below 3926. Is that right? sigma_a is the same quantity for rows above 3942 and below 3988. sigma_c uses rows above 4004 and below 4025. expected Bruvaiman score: 0.61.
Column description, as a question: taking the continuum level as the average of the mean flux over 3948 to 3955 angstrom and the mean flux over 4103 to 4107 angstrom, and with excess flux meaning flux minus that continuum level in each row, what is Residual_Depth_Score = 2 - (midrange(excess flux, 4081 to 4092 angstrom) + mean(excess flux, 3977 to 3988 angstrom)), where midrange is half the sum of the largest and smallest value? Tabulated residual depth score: 1.6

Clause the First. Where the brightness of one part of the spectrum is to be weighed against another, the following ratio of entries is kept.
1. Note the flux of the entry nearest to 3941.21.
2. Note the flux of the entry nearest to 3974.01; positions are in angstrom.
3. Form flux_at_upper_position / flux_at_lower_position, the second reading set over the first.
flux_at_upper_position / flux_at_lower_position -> 1.04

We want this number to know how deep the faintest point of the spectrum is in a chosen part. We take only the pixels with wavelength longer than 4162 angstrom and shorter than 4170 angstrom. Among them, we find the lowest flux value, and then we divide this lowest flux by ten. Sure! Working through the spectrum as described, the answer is 1.37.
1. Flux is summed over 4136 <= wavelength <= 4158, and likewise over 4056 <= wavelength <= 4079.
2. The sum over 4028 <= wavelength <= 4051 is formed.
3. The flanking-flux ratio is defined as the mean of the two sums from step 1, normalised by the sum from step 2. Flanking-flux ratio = 1.02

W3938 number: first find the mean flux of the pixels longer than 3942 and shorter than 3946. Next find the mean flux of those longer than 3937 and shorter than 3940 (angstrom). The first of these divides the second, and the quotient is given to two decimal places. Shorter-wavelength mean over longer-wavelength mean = 0.98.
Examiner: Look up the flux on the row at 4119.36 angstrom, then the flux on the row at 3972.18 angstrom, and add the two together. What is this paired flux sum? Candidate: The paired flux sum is 27.5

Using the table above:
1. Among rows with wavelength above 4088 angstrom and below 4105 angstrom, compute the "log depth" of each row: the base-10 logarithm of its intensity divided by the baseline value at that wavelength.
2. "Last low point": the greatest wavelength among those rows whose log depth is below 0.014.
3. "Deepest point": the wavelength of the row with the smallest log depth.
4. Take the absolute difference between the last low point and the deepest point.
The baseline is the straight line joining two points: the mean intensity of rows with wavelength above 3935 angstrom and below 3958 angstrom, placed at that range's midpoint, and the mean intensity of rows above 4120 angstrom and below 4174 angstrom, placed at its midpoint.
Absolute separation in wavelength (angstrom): 3.8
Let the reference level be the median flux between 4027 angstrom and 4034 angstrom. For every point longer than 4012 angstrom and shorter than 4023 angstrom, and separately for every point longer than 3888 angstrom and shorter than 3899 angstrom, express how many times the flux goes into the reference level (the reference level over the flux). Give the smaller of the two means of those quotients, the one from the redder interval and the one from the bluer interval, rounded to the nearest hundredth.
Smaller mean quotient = 0.90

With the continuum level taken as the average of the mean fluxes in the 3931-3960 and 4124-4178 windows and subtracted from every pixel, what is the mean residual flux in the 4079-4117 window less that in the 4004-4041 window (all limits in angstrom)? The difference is -0.4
